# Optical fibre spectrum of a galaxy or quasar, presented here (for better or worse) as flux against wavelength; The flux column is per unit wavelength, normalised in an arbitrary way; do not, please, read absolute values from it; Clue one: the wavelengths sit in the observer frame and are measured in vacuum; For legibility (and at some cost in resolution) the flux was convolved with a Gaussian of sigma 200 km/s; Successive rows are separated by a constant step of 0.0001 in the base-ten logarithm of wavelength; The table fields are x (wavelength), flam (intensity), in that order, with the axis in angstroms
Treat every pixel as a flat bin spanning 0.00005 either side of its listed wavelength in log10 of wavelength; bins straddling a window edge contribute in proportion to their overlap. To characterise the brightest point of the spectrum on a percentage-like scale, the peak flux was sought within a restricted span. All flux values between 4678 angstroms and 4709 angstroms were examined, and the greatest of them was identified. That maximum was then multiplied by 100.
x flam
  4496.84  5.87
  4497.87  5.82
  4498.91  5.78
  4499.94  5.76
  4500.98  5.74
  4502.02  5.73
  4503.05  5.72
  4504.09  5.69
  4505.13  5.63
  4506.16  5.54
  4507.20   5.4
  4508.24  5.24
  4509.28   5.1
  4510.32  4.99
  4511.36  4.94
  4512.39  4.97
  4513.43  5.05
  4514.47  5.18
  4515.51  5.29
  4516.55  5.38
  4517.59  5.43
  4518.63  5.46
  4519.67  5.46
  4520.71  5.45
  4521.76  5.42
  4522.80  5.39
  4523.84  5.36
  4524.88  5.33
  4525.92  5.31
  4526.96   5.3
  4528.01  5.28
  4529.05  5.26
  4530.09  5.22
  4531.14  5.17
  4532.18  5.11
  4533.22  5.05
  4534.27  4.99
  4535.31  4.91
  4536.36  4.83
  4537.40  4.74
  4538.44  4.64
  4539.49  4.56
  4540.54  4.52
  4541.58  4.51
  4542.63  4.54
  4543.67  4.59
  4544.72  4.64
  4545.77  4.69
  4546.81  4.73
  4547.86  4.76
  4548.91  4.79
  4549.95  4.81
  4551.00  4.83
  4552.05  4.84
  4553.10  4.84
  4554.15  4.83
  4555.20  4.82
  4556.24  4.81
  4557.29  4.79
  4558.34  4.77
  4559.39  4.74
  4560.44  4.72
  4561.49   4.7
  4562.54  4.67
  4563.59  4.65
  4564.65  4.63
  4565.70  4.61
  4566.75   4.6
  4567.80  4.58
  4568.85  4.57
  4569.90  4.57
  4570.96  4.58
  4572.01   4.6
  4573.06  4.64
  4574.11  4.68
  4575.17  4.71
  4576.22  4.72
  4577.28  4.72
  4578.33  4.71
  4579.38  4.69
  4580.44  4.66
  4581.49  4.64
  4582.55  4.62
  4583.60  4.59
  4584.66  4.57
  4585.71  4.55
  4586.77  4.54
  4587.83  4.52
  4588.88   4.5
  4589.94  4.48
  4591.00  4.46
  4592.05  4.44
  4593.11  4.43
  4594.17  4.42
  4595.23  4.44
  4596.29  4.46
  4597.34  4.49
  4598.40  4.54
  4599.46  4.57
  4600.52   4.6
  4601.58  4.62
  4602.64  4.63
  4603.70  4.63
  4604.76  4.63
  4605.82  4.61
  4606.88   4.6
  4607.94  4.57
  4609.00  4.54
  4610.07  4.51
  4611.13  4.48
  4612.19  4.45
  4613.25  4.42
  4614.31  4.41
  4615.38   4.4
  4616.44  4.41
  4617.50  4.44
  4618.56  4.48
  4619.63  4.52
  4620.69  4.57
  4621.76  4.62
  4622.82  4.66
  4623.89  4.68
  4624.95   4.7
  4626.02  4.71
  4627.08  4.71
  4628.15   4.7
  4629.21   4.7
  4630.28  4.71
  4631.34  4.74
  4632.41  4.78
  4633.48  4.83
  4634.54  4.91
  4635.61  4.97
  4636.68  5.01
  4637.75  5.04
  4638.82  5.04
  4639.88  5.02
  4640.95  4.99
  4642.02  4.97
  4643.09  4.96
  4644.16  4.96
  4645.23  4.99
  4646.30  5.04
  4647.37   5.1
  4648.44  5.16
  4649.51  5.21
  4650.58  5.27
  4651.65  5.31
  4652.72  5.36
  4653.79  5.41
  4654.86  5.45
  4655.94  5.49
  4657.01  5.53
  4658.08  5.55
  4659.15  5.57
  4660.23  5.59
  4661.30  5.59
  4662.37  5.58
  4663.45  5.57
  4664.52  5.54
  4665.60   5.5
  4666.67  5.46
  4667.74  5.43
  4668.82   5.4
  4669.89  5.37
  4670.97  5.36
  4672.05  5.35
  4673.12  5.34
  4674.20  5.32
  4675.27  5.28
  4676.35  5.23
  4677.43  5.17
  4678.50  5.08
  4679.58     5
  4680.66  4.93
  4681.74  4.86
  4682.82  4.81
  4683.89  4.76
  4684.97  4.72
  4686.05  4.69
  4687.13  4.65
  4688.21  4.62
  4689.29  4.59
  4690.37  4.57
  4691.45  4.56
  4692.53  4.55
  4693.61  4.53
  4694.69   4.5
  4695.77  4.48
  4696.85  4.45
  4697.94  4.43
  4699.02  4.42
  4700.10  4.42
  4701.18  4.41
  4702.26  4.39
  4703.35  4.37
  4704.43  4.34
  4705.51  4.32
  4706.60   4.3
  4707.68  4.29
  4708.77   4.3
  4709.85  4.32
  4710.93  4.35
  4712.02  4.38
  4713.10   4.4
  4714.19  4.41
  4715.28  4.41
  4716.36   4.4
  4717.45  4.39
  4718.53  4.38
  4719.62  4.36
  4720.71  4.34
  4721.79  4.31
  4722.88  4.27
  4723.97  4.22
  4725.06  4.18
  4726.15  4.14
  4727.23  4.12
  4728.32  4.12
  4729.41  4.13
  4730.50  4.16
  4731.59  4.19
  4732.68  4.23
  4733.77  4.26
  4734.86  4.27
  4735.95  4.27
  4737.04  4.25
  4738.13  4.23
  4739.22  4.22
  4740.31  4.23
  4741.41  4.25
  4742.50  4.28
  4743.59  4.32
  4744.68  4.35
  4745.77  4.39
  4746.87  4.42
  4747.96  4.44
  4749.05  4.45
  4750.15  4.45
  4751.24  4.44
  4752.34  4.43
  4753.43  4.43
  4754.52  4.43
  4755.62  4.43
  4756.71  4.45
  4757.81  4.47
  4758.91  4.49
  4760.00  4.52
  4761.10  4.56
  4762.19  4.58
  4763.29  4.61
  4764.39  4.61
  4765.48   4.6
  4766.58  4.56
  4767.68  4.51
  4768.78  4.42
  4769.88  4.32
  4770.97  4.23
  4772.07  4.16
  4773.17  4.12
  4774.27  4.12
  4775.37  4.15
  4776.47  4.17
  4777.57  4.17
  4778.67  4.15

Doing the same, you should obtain 508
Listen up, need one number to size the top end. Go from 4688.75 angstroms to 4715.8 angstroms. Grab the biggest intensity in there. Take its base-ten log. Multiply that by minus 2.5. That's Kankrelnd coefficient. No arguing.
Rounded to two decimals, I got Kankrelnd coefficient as -1.65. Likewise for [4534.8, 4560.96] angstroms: -1.73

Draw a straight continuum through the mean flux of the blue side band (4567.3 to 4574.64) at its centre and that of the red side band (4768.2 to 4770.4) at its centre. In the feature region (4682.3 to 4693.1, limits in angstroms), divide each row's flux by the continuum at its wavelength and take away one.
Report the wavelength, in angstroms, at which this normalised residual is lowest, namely 4692.53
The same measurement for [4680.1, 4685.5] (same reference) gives 4684.97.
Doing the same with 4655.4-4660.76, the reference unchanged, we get 4655.94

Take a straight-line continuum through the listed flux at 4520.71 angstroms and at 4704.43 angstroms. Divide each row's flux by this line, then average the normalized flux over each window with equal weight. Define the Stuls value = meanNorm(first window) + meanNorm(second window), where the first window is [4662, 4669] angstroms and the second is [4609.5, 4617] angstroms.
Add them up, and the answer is 2.11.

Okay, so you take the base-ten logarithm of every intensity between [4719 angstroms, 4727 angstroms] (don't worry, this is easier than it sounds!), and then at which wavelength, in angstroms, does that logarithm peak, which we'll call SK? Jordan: 4719.62 angstroms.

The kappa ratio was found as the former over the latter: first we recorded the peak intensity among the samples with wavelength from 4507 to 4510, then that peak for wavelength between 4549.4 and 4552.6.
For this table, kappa 1.12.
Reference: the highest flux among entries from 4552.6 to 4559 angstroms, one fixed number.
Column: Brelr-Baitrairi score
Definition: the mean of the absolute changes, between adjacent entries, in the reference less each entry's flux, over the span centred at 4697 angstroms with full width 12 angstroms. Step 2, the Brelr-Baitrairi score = 0.017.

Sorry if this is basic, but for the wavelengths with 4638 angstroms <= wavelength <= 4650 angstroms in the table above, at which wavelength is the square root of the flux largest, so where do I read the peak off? 4649.51 angstroms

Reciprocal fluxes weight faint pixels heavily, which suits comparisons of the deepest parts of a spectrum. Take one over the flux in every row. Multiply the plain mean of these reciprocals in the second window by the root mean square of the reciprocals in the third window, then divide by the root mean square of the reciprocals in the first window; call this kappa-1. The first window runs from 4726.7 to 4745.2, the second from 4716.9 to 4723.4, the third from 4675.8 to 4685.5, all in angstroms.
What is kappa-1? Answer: 0.197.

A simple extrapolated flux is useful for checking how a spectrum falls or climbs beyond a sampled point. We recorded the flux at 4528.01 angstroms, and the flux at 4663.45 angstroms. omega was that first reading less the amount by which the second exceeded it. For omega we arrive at 5.0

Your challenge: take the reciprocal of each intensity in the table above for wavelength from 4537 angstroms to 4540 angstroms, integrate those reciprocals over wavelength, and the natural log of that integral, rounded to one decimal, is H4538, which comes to -0.4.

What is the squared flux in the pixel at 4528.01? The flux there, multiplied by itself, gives 28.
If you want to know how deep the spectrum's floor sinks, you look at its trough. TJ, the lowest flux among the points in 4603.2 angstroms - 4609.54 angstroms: 4.54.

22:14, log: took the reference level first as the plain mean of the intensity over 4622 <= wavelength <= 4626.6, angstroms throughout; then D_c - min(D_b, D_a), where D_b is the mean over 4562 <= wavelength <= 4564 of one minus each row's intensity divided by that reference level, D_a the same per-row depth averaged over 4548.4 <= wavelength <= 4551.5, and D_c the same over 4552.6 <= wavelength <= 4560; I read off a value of 0.00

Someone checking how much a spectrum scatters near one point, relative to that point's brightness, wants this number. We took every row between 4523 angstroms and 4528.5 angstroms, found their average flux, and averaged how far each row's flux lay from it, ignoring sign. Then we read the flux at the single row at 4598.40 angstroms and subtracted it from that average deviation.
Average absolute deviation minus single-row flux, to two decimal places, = -4.52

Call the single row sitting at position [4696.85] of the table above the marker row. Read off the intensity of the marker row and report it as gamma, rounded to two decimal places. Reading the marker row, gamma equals 4.45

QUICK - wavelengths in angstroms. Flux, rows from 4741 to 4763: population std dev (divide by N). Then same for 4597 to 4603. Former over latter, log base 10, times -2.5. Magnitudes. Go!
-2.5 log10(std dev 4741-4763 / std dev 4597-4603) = -0.55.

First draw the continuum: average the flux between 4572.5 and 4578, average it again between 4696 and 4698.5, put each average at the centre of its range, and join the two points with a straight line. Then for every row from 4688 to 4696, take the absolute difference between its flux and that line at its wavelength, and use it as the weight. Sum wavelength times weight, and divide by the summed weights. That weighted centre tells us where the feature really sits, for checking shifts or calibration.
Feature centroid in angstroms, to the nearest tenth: 4691.1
